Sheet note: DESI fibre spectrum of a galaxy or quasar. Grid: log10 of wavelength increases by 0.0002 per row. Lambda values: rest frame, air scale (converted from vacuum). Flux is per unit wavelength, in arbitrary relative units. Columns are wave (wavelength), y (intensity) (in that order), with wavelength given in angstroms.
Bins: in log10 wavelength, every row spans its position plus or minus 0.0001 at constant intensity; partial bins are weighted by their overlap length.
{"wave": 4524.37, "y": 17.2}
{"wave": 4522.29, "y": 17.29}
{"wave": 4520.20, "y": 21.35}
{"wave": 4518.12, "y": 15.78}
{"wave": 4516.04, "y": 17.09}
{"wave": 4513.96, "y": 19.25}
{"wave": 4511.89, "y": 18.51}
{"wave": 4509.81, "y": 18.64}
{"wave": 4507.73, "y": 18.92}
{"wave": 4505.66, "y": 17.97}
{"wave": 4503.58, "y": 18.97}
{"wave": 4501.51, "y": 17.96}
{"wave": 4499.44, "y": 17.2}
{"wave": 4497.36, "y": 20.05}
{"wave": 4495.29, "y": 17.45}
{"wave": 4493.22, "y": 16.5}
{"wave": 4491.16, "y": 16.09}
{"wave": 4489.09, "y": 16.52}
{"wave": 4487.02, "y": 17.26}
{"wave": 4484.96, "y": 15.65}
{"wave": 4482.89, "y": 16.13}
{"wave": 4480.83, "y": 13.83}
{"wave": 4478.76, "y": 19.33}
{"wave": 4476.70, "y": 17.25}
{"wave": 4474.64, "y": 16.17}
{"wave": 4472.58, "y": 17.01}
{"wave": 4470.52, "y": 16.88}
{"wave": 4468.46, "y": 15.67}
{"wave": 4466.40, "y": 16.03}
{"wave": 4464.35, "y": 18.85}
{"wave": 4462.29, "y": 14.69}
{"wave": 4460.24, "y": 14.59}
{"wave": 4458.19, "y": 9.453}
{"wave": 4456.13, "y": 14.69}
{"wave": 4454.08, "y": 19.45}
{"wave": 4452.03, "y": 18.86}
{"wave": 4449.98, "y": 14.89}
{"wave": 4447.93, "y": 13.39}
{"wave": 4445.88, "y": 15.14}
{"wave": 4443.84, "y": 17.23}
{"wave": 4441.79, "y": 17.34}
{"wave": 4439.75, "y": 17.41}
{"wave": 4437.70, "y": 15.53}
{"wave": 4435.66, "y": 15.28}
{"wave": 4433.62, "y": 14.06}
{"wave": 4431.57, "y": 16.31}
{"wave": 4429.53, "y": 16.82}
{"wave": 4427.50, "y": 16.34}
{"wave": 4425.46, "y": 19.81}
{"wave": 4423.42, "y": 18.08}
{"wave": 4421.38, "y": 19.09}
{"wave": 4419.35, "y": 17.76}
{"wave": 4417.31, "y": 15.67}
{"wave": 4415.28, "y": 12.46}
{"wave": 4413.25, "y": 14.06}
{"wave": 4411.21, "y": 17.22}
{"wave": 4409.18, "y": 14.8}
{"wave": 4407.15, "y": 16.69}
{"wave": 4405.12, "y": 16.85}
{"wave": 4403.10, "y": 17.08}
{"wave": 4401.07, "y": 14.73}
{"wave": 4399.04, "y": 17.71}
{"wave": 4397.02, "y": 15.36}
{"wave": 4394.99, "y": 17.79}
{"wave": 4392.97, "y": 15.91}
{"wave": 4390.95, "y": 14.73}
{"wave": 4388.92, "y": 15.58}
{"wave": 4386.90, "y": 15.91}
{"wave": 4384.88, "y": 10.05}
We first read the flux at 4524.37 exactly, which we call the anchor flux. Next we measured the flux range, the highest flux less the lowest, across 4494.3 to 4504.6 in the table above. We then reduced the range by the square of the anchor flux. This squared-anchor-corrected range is -293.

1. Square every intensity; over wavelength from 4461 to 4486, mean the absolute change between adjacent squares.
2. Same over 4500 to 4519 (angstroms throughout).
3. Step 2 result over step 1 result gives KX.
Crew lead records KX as 0.54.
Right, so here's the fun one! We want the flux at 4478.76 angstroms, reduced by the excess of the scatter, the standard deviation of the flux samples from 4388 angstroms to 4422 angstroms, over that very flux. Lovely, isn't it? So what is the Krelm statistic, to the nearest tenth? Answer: 37.0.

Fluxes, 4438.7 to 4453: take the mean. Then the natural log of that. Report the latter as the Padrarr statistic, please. 2.79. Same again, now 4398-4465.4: 2.78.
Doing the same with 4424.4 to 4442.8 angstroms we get 2.81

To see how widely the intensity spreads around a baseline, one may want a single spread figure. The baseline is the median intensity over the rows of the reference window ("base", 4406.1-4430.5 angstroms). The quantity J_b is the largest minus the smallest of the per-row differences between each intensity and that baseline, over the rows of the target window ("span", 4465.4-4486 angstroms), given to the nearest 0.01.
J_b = 5.50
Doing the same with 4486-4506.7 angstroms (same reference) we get 3.96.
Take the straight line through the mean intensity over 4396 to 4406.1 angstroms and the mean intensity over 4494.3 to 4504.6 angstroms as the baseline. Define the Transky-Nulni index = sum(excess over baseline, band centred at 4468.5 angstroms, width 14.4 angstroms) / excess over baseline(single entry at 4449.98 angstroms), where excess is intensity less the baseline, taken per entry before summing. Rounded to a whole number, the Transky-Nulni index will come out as 4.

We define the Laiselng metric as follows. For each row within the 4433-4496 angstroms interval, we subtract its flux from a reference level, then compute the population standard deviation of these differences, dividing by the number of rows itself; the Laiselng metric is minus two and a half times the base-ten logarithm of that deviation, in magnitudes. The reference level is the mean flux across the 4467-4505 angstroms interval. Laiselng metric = -0.7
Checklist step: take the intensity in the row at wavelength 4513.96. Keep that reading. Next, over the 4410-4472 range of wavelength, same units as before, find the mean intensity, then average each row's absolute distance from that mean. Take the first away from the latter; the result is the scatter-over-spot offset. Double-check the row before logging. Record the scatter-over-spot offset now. -17.5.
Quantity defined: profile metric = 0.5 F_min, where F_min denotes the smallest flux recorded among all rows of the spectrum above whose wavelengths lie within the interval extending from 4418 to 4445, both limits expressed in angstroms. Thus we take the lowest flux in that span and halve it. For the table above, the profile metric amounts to 7.0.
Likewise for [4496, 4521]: 7.9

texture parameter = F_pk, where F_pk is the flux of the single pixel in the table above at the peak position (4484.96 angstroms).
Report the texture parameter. 15.65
